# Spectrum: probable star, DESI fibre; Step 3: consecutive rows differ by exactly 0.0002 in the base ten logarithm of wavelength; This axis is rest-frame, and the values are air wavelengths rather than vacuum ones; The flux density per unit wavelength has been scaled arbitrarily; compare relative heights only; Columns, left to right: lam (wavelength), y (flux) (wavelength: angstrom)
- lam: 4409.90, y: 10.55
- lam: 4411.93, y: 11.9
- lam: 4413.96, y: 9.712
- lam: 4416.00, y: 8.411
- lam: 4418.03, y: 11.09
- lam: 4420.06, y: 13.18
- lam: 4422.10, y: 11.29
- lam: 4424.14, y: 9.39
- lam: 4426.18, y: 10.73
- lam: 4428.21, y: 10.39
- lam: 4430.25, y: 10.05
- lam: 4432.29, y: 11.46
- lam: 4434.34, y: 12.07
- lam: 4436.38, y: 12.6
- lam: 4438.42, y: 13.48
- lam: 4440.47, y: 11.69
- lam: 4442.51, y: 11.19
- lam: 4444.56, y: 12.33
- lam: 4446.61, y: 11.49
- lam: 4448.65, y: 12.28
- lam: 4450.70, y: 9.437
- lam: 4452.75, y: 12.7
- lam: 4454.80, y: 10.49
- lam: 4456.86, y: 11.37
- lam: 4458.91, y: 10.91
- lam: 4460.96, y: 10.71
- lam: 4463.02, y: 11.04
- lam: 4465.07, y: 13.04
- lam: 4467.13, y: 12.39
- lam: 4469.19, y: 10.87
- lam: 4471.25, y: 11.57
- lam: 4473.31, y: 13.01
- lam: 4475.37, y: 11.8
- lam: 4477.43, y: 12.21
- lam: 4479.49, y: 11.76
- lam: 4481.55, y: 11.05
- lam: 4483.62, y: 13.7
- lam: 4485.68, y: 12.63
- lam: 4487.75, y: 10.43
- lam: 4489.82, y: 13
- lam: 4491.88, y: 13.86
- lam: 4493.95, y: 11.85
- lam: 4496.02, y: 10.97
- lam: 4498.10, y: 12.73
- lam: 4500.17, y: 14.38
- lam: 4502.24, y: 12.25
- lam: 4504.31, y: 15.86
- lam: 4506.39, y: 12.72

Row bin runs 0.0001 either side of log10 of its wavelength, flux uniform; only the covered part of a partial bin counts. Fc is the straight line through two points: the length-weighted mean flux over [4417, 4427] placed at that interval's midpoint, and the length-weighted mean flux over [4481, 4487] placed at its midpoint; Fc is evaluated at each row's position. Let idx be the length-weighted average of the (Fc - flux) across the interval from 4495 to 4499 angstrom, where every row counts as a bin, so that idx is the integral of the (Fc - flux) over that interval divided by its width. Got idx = 0.92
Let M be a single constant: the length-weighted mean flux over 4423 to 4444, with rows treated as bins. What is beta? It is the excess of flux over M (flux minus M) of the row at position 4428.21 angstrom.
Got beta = -0.9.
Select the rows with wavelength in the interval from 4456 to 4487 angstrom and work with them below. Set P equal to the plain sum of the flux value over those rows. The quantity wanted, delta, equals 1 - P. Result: -177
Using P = 178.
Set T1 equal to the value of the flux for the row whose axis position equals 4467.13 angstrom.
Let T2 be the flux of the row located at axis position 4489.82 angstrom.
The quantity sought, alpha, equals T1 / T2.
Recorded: 0.95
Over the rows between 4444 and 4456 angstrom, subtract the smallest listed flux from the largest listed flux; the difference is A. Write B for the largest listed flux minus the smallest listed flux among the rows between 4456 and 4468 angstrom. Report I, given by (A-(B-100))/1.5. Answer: 67.3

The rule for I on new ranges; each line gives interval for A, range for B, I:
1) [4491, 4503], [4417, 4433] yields 66.4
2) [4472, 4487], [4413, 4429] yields 65.3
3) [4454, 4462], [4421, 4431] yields 66.0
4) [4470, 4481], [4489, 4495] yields 66.3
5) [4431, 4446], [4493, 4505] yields 64.9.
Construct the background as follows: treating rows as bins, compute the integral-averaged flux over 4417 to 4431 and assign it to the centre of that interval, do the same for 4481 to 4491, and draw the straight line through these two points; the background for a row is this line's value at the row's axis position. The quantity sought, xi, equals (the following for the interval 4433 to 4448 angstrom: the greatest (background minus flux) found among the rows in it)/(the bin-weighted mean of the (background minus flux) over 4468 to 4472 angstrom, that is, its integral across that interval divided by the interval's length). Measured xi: 0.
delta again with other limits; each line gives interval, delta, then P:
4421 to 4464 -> -236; 237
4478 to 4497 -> -108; 109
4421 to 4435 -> -74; 75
